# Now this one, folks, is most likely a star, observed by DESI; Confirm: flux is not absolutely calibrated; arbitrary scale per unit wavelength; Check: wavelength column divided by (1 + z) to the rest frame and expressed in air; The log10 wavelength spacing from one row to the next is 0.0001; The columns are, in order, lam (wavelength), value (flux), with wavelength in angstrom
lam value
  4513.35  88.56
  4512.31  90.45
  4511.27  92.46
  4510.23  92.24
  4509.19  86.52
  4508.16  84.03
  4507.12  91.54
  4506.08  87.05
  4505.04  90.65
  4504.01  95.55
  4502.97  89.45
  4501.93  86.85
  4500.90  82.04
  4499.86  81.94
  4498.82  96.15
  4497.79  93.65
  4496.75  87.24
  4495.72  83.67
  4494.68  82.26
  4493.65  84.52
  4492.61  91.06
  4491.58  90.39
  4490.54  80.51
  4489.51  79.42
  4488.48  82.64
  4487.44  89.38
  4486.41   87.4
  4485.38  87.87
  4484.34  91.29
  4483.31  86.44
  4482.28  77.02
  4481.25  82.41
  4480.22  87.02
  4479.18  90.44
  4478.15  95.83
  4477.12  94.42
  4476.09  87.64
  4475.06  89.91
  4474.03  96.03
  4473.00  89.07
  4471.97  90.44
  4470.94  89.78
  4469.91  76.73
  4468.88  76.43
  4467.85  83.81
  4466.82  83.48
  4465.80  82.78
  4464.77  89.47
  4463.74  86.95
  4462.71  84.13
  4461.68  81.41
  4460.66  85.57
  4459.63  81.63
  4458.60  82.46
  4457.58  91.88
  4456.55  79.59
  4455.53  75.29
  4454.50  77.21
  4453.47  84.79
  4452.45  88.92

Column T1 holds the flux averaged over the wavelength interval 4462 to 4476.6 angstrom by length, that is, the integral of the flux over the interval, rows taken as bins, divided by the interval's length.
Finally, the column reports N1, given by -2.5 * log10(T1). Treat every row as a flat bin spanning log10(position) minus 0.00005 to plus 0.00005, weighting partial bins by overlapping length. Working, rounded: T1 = 86.1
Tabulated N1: -4.84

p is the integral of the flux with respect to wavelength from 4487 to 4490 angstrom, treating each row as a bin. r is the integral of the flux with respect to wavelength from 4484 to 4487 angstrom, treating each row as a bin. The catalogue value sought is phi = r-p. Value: 15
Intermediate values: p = 251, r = 266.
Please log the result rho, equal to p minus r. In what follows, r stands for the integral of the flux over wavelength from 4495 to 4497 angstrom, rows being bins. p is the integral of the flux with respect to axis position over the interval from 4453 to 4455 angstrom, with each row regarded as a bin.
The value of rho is -8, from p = 162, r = 170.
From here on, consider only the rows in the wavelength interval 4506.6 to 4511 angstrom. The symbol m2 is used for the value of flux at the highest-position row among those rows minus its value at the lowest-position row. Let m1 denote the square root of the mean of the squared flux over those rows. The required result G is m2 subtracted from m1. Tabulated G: 88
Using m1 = 89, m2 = 1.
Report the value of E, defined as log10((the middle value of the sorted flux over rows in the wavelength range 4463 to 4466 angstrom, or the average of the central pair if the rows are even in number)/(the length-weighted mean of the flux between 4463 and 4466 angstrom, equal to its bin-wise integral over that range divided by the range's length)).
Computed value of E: 0.0026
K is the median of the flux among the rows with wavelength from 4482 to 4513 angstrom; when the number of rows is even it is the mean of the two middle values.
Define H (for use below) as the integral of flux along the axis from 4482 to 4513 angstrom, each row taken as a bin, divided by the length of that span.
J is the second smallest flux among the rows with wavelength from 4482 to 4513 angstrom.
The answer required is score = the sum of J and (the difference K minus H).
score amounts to 79.3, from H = 87.5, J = 79.42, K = 87.3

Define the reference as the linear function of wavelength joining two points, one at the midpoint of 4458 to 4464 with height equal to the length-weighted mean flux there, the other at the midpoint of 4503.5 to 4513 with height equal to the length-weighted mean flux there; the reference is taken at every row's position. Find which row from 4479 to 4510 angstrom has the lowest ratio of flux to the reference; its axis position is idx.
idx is 4482.28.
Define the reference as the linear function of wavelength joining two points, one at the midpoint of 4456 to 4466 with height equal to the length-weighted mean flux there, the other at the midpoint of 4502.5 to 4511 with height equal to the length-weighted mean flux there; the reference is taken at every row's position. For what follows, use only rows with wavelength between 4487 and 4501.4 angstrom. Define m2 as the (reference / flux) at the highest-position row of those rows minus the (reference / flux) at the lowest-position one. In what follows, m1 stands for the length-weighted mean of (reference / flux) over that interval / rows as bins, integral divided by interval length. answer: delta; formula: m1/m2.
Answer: 10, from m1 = 1.03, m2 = 0.11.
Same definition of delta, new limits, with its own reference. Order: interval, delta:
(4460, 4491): 10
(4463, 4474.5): -12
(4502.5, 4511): -47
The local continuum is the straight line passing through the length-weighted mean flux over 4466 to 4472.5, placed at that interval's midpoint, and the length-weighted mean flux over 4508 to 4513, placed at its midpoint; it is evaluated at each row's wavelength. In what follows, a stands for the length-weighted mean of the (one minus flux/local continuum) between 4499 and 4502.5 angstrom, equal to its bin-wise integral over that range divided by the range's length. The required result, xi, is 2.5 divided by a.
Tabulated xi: 69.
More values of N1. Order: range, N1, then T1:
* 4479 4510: -4.85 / 86.9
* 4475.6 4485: -4.86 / 88.0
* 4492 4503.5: -4.85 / 87.2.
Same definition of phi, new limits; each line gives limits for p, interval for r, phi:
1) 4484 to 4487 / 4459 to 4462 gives -17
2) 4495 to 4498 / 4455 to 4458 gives -16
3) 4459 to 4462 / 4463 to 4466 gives 10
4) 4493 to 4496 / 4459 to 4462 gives -2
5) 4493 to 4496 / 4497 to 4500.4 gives 55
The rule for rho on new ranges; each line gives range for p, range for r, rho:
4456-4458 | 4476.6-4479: -56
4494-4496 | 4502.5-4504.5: -19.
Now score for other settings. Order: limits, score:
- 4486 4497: 79.8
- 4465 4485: 77.4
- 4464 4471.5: 76.8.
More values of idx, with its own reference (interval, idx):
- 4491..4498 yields 4494.68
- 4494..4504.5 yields 4500.90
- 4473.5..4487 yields 4482.28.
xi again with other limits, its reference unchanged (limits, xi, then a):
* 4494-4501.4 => 221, 0.011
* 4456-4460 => -99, -0.025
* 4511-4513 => -170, -0.015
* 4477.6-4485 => -106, -0.024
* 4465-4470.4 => 99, 0.025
